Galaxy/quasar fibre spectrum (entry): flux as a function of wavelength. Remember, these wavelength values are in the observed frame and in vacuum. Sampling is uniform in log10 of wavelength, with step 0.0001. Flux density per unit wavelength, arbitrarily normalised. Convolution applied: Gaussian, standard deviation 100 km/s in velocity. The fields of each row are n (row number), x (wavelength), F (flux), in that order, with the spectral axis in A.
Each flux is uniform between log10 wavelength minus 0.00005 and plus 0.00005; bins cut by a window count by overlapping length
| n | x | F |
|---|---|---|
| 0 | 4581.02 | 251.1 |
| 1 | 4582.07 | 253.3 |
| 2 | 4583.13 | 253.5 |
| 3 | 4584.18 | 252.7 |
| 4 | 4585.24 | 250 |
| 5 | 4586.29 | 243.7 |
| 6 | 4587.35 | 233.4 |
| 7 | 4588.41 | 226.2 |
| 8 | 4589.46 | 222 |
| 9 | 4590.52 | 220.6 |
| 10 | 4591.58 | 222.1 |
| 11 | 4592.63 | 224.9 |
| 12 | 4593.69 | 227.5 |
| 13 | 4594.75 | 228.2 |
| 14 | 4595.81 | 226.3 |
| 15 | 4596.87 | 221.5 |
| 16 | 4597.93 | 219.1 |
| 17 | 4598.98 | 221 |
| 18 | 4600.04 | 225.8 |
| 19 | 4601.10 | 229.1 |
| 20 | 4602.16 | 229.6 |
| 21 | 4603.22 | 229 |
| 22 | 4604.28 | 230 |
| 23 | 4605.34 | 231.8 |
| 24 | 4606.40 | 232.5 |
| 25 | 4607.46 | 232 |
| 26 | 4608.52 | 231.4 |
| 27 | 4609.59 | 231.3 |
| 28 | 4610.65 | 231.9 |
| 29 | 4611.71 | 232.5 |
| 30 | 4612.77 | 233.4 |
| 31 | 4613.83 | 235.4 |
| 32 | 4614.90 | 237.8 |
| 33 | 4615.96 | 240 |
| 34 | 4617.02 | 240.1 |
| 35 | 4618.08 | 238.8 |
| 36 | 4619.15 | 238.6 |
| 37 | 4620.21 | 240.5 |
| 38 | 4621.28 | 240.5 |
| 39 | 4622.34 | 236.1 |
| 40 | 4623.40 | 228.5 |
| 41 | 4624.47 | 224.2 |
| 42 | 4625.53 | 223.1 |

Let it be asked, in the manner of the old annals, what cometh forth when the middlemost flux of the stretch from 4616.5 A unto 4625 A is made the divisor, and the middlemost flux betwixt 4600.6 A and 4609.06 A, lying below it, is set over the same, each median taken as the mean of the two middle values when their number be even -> 0.97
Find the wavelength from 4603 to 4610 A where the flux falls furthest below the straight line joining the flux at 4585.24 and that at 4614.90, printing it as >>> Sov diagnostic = 4603.22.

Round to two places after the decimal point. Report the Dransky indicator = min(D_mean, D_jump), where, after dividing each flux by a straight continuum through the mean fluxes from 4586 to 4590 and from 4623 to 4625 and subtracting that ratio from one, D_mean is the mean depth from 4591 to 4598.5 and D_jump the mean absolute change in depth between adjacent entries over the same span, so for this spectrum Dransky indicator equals 0.01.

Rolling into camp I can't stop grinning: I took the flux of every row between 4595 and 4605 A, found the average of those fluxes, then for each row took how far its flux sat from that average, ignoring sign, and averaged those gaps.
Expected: 3.5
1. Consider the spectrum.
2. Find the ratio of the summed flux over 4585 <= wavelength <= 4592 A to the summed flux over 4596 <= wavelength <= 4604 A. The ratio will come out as 1.03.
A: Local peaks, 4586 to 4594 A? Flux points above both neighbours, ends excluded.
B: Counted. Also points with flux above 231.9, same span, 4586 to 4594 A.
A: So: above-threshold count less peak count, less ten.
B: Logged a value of -8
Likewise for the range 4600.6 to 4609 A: -10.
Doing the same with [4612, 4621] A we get -3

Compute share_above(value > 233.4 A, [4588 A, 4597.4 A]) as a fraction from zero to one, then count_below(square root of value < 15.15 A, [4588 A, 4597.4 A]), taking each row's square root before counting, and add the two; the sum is 9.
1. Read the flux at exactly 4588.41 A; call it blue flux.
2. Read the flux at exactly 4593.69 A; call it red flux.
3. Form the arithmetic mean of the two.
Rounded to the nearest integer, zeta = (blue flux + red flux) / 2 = 227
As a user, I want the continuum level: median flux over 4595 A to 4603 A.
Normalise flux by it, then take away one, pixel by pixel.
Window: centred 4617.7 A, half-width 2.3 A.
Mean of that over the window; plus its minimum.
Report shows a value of 0.117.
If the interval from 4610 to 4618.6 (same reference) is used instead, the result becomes 0.073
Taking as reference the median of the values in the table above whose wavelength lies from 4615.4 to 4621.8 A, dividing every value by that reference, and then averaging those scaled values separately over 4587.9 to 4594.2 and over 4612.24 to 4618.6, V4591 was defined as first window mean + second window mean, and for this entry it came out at 1.92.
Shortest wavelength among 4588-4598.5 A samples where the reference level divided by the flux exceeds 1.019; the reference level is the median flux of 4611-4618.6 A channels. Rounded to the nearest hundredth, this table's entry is 4588.41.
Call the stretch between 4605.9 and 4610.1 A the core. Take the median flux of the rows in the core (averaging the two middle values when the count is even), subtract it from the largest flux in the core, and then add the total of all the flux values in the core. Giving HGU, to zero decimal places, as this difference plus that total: 928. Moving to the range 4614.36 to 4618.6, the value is 957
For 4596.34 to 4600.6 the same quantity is 892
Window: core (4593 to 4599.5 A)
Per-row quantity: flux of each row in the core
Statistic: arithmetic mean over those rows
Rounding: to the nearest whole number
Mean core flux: 224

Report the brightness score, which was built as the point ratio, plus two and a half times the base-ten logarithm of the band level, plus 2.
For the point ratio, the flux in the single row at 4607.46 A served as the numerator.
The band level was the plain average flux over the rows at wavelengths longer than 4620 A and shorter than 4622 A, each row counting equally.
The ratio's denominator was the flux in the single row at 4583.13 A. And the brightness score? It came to 8.87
